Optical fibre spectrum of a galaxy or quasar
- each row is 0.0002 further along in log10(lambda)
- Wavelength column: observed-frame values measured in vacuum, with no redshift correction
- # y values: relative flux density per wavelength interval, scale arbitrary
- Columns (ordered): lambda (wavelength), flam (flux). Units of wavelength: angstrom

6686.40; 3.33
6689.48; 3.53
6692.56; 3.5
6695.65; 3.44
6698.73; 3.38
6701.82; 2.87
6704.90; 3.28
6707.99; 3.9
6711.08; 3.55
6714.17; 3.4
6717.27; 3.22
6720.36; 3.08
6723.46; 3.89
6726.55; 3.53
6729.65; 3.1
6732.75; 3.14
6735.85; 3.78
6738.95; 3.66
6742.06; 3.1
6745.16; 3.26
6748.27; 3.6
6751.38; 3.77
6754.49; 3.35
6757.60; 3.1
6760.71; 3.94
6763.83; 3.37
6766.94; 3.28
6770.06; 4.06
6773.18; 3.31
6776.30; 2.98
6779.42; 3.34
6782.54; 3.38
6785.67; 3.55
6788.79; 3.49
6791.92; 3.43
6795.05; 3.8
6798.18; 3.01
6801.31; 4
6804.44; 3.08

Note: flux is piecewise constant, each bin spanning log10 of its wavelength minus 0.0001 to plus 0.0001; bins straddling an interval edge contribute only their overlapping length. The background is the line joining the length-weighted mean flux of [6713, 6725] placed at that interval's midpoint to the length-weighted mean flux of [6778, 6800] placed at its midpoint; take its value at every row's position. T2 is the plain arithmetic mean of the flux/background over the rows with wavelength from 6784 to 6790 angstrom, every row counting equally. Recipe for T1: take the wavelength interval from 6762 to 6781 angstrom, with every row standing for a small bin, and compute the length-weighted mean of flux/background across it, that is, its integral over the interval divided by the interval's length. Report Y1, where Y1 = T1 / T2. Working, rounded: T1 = 0.99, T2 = 1.02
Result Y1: 0.97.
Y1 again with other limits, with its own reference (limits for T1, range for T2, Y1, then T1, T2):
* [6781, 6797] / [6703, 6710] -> 0.97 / 1.02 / 1.06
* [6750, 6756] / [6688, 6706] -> 1.06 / 1.04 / 0.99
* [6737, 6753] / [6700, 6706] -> 1.13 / 1.02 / 0.91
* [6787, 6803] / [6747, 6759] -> 1.02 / 1.03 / 1.01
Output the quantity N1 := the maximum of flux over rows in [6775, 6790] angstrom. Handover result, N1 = 3.55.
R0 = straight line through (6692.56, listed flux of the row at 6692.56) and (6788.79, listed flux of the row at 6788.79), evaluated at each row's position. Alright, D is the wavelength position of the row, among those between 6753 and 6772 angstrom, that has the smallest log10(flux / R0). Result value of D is 6757.60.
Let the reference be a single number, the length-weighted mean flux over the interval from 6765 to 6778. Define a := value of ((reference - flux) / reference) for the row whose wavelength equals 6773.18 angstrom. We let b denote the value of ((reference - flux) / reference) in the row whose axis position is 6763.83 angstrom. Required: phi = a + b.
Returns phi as 0.04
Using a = 0.028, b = 0.01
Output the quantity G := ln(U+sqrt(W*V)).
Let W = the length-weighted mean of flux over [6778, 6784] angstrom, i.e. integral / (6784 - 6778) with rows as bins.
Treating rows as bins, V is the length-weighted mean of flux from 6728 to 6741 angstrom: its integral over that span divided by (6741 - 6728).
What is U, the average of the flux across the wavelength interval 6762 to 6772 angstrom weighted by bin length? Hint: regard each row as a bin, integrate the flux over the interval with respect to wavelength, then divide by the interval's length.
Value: 1.94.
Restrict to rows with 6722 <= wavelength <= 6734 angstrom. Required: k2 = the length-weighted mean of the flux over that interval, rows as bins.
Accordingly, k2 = 3.42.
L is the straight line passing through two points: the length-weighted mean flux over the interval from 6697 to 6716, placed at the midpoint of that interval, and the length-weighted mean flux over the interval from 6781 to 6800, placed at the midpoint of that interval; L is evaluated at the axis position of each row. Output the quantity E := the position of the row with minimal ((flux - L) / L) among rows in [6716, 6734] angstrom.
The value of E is 6720.36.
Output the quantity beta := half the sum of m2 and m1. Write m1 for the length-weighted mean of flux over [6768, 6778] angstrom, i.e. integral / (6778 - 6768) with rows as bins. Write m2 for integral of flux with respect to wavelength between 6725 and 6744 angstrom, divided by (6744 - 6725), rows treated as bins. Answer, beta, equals 3.41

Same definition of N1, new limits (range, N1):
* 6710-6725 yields 3.89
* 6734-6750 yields 3.78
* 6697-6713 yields 3.9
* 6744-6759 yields 3.77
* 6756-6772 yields 4.06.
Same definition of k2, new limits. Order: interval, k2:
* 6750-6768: 3.47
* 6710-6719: 3.37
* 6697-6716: 3.39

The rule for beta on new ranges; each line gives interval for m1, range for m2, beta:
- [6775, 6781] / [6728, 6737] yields 3.25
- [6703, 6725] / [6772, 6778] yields 3.30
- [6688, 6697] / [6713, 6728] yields 3.46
